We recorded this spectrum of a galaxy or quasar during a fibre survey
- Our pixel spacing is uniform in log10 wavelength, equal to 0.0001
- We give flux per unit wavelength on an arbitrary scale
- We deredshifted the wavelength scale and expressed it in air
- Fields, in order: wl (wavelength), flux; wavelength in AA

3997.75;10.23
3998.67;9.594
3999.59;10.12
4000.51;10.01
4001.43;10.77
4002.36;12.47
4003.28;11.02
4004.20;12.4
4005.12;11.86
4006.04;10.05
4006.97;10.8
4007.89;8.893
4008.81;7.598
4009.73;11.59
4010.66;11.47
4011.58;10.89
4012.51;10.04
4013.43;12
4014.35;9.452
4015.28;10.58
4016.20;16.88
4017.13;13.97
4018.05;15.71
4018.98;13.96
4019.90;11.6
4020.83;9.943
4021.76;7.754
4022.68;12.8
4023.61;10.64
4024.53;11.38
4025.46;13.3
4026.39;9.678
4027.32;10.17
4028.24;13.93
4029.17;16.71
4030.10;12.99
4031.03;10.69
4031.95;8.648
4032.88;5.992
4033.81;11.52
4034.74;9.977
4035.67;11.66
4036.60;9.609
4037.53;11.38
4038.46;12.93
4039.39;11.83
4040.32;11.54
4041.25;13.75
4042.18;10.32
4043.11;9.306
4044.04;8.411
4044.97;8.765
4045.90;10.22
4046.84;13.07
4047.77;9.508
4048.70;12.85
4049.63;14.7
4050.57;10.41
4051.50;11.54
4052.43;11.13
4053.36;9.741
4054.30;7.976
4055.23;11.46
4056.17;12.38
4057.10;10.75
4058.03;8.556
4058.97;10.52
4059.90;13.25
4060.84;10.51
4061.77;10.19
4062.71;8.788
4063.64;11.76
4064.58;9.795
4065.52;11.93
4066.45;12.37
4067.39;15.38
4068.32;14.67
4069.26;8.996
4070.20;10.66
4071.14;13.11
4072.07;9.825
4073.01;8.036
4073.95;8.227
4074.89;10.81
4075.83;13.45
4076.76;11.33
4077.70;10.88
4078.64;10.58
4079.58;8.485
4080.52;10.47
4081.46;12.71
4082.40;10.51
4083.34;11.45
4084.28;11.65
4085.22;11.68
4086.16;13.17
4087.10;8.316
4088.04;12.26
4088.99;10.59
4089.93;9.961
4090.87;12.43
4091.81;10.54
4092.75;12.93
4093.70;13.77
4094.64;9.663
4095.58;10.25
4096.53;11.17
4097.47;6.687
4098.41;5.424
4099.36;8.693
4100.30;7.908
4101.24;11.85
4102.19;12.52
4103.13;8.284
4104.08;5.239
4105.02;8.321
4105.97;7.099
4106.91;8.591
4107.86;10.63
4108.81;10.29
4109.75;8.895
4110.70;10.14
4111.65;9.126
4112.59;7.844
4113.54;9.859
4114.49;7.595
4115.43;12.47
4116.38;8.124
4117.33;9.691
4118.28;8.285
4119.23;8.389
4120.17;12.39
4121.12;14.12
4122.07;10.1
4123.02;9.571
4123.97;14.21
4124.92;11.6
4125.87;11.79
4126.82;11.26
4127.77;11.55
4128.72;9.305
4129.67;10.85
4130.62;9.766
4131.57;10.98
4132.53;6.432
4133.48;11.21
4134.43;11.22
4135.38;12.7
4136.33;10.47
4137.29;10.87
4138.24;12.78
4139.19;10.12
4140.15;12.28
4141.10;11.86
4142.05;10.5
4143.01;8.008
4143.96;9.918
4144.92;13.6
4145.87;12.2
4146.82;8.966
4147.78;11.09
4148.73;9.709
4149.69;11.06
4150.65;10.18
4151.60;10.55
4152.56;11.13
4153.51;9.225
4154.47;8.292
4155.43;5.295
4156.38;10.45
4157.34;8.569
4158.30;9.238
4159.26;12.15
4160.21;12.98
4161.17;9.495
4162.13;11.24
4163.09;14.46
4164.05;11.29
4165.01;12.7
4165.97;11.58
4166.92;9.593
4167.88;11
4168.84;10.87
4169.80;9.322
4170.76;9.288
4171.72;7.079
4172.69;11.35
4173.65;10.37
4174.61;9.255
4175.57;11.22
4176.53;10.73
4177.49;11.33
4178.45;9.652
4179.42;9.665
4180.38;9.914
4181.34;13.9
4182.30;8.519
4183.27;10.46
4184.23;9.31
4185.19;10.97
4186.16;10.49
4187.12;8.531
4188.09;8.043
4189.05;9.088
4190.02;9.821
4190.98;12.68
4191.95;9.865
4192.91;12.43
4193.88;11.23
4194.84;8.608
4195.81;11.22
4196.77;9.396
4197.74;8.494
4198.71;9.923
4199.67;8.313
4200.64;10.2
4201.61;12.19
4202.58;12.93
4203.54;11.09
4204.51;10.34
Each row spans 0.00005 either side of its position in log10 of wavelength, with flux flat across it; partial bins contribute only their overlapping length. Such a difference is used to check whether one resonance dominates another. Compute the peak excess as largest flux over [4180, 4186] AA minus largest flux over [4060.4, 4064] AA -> 2.1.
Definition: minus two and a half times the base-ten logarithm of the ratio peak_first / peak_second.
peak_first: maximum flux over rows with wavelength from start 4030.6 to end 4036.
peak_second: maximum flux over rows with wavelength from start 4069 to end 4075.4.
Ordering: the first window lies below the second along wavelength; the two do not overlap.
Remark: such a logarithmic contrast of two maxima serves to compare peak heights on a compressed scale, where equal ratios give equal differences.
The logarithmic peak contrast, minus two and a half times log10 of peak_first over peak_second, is 0.13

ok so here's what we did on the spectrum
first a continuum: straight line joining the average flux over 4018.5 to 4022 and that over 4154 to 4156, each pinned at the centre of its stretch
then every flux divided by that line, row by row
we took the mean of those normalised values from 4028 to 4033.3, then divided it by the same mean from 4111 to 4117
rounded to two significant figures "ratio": 0.95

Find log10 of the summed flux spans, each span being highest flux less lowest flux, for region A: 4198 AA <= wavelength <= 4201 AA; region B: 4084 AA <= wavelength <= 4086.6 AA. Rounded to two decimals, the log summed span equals 0.53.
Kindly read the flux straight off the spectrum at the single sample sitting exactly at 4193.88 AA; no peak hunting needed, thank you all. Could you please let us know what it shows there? 11.23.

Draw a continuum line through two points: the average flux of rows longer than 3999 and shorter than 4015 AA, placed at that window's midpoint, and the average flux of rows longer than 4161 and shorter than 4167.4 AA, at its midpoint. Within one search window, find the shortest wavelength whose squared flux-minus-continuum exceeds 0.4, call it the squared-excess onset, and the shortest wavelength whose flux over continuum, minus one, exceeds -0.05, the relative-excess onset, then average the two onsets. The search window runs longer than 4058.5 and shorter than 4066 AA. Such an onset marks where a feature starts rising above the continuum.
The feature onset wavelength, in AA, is 4059.4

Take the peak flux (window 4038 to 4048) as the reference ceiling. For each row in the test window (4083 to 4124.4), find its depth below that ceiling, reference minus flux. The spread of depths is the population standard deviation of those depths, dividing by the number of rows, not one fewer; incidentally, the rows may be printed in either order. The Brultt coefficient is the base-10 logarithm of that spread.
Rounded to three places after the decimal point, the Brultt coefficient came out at 0.341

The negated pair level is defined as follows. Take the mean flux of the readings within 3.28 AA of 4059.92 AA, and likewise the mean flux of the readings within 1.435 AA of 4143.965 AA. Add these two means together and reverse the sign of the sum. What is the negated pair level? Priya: -20.9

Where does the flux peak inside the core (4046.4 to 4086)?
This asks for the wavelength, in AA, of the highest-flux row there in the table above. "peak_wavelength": 4067.39 AA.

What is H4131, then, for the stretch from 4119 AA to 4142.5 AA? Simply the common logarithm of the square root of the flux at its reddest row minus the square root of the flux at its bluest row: -0.46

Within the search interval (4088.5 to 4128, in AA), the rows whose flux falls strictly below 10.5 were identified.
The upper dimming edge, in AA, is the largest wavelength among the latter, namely 4123.02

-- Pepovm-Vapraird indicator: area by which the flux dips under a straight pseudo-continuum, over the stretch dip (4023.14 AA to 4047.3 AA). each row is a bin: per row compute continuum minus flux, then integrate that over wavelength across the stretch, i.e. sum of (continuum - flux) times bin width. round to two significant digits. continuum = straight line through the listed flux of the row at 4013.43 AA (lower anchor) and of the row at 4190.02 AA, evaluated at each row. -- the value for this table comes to 15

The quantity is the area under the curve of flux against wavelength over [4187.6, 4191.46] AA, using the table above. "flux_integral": 38.2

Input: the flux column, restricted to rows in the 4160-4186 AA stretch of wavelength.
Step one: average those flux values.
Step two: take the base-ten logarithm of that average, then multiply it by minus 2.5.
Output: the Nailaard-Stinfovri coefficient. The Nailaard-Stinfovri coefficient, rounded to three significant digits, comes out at -2.57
